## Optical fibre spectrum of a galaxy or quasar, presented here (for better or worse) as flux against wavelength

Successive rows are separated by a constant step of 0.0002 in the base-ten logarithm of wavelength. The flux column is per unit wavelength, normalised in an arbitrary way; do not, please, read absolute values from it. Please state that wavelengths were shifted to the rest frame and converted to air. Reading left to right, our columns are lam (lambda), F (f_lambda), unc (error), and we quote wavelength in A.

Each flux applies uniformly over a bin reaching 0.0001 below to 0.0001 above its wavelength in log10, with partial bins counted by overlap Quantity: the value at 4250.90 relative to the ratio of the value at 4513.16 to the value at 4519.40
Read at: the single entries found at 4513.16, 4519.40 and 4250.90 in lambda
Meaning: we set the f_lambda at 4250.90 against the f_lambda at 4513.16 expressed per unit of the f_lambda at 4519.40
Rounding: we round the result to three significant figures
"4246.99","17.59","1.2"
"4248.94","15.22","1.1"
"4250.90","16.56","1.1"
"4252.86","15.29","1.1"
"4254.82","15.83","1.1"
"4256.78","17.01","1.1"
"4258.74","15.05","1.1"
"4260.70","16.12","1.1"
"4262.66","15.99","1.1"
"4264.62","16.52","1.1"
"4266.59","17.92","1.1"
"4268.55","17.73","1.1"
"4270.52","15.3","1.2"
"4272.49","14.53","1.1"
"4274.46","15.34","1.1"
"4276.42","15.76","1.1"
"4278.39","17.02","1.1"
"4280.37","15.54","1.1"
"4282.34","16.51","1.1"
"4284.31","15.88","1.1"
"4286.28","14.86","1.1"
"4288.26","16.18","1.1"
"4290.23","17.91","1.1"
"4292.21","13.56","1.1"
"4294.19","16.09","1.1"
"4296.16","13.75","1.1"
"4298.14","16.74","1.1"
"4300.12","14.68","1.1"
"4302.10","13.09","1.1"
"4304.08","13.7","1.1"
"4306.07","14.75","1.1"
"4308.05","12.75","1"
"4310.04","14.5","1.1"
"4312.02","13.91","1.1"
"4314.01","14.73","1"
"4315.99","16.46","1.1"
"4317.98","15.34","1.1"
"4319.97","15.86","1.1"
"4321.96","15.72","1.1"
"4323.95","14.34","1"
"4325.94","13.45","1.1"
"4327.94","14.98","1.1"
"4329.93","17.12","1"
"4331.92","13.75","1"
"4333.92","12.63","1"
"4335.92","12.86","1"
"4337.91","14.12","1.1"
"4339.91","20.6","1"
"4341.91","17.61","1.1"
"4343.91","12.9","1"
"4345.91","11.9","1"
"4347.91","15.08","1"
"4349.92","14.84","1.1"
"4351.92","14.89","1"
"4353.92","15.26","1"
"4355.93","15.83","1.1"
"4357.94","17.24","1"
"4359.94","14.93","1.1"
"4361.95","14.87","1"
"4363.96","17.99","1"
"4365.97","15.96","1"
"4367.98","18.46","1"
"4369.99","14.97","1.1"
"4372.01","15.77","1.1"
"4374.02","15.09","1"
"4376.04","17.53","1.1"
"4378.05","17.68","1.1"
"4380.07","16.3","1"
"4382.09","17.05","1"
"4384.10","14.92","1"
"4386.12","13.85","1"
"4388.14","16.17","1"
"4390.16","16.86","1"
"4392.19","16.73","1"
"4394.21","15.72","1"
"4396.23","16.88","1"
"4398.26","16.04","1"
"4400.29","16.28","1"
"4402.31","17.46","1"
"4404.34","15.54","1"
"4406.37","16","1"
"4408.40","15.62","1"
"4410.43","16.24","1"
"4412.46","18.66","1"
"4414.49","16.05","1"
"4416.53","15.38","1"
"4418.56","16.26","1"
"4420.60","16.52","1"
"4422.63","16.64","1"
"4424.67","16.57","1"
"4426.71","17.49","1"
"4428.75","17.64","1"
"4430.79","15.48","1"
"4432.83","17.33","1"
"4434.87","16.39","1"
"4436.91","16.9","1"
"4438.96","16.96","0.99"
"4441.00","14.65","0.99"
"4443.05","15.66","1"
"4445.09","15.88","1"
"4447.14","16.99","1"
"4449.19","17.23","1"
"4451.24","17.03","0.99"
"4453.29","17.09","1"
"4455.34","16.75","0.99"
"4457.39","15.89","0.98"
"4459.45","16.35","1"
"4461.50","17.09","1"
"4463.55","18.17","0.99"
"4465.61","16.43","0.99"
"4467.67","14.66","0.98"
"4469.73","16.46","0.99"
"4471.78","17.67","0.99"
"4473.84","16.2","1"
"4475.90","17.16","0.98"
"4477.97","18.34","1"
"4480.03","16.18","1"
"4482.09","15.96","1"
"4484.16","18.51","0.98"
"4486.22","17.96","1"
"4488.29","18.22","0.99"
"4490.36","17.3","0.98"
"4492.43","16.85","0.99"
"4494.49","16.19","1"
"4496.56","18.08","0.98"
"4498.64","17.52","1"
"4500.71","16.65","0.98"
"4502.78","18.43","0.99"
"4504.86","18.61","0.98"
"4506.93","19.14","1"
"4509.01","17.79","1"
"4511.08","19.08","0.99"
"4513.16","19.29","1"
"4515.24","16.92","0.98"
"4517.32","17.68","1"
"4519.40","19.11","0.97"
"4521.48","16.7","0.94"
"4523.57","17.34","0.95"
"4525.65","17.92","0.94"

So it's 16.4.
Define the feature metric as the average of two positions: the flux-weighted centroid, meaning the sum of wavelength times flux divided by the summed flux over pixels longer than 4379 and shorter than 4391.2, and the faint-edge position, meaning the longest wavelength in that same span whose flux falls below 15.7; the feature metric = 4385.6 A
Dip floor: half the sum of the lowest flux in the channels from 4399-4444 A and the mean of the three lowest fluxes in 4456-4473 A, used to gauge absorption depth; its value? 15.1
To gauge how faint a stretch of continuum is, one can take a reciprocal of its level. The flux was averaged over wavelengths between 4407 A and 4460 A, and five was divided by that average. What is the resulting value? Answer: 0.303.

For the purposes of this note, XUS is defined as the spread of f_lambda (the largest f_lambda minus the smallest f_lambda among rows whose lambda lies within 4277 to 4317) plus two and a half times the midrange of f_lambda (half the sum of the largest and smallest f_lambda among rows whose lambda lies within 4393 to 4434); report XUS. 47.7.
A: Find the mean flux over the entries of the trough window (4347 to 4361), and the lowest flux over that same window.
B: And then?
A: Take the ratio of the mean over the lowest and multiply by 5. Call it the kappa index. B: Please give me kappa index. 5.20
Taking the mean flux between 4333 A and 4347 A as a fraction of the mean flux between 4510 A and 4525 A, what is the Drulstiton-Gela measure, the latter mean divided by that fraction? 22.1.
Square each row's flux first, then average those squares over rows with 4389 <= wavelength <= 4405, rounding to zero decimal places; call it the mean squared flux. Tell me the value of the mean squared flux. 271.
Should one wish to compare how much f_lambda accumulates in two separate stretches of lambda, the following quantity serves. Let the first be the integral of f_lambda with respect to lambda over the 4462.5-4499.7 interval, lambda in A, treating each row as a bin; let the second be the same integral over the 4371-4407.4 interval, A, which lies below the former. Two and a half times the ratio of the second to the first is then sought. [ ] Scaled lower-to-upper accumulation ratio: 2.32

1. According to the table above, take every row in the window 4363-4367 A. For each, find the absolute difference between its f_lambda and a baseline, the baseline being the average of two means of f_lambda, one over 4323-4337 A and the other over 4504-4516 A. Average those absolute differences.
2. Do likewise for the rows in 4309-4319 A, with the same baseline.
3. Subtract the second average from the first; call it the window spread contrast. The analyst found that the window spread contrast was -0.4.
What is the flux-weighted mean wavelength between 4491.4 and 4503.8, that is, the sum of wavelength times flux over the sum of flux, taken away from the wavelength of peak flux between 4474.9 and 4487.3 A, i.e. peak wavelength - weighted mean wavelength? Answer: -13.5 A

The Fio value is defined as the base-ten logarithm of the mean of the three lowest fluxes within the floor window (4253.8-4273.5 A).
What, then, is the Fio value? 1.17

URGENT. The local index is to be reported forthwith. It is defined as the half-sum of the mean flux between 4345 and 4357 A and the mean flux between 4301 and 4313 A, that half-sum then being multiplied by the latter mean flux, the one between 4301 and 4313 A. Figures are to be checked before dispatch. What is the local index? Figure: 196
